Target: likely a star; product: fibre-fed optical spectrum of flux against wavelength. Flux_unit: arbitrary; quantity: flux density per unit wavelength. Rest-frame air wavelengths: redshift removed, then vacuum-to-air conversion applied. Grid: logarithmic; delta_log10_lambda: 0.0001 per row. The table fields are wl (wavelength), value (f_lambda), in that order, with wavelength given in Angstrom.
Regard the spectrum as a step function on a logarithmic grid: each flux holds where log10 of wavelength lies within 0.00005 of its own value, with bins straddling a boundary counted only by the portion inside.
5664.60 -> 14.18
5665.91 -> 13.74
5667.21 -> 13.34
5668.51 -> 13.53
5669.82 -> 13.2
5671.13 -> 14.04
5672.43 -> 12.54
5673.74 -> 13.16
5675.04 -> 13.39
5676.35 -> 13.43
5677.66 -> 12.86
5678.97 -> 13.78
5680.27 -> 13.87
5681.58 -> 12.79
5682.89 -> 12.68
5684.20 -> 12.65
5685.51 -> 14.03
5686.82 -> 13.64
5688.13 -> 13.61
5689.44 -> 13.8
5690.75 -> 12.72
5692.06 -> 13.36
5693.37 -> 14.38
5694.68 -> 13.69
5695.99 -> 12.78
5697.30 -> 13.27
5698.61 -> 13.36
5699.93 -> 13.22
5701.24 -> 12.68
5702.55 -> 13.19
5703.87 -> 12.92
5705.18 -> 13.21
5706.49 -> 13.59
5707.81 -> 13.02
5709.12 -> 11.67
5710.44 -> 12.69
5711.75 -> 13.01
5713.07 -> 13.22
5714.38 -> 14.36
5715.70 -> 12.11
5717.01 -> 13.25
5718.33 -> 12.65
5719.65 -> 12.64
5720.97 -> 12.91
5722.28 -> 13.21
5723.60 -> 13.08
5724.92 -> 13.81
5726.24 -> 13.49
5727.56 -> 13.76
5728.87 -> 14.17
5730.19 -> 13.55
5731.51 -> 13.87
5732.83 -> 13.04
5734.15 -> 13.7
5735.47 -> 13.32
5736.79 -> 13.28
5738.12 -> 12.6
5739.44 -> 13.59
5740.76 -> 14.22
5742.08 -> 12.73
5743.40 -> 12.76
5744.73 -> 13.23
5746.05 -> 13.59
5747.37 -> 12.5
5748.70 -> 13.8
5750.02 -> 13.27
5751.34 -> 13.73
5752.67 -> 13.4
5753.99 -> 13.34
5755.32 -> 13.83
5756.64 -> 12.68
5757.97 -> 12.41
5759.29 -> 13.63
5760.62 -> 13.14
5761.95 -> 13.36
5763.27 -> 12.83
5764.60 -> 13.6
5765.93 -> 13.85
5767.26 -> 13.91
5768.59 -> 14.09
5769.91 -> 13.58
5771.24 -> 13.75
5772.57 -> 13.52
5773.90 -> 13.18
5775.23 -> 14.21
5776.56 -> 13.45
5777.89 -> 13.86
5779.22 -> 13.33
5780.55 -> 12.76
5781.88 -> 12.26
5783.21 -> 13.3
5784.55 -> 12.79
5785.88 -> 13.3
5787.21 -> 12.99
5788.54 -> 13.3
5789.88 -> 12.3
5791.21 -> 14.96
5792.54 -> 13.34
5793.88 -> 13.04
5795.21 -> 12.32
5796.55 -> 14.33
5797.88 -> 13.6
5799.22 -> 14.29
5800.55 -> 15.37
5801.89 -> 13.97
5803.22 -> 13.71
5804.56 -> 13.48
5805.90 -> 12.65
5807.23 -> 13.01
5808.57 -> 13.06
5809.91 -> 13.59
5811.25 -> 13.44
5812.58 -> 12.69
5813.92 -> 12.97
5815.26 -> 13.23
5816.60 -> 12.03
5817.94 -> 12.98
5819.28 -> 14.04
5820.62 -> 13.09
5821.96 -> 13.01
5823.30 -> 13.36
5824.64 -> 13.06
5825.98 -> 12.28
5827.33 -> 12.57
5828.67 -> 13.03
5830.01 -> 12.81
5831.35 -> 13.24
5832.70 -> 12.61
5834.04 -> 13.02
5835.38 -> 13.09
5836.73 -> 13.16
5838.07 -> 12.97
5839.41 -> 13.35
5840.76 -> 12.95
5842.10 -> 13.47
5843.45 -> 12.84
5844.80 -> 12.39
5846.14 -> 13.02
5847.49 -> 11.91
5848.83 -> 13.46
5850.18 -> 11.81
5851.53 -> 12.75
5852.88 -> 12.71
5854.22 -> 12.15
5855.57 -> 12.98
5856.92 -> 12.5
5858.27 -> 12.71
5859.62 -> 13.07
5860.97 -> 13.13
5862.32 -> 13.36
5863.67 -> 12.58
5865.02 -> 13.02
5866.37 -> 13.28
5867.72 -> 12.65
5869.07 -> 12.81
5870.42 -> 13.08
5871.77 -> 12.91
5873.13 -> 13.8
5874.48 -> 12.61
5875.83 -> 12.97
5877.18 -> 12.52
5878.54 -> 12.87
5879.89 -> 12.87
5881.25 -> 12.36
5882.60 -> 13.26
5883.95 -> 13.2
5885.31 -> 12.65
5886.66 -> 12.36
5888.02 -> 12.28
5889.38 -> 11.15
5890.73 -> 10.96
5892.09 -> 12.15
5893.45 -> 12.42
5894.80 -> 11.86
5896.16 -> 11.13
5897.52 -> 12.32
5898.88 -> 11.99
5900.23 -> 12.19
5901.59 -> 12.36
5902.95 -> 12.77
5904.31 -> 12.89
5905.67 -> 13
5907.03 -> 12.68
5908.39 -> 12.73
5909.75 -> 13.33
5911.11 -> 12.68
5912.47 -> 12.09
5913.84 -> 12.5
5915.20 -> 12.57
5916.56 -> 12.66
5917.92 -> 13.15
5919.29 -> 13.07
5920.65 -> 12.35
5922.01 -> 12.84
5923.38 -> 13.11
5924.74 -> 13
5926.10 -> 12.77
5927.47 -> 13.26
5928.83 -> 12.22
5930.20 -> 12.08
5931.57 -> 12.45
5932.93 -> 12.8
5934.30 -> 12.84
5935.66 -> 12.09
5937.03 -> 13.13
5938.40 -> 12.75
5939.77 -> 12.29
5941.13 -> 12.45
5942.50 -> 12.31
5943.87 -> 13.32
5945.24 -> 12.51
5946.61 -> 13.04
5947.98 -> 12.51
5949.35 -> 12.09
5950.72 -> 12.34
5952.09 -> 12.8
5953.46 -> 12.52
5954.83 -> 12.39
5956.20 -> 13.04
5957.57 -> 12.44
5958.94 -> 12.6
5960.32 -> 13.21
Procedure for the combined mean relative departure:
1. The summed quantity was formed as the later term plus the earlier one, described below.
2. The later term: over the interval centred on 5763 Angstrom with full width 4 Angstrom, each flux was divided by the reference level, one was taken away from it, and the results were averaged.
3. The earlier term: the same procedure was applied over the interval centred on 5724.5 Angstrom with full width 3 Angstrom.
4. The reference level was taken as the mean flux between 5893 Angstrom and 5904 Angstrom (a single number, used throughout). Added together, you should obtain 0.20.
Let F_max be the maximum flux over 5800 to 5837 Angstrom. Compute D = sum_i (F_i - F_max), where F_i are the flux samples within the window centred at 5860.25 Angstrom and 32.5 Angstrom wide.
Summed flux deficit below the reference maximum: -61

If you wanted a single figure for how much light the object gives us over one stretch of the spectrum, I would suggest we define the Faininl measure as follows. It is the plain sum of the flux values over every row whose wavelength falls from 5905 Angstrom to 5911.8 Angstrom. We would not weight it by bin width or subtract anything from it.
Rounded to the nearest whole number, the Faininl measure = 64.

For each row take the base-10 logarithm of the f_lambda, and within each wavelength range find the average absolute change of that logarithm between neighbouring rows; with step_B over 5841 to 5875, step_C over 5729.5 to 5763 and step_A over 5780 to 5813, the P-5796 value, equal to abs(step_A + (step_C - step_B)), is 0.024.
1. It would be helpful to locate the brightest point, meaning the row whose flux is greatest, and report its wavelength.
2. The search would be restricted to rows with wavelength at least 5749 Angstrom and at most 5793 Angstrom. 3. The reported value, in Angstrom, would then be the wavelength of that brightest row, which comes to 5791.21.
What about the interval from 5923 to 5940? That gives 5927.47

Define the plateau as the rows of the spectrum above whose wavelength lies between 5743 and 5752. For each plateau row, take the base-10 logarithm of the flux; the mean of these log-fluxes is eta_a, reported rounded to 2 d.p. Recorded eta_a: 1.12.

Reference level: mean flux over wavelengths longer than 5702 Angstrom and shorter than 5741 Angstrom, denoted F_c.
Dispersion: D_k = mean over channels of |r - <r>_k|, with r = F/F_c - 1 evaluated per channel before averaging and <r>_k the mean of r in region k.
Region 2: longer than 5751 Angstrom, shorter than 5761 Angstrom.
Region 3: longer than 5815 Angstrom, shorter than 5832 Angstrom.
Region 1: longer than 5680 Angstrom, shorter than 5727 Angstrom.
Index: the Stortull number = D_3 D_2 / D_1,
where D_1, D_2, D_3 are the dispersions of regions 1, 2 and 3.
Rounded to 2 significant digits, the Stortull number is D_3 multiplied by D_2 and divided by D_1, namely 0.023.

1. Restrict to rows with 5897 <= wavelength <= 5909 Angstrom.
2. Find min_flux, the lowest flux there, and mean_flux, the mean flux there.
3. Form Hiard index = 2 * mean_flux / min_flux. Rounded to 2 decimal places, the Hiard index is 2.09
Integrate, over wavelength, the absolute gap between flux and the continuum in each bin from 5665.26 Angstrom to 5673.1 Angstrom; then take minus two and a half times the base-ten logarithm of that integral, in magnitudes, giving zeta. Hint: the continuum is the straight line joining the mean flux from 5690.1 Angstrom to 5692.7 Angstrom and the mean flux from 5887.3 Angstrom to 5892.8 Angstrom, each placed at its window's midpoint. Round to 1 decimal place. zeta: -1.3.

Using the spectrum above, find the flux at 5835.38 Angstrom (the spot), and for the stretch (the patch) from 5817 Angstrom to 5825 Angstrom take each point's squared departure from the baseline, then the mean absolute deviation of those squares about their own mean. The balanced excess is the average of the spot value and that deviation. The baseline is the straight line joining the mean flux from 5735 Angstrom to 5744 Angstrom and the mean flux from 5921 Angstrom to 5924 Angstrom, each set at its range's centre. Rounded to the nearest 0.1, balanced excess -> 6.7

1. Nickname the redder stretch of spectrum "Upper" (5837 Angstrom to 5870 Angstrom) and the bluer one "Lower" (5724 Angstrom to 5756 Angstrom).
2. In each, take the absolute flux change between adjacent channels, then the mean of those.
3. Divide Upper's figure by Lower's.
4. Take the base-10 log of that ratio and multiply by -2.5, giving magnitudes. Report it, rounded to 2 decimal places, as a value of -0.05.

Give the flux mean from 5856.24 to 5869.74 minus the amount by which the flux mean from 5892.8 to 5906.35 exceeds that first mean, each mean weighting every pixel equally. 13.5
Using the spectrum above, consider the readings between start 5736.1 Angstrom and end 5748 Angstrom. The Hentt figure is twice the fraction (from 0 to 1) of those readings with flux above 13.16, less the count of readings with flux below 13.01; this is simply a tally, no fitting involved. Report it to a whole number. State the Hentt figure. -3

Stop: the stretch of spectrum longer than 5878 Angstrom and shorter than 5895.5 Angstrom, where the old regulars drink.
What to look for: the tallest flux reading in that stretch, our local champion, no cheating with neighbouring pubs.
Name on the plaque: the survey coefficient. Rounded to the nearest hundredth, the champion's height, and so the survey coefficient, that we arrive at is 13.26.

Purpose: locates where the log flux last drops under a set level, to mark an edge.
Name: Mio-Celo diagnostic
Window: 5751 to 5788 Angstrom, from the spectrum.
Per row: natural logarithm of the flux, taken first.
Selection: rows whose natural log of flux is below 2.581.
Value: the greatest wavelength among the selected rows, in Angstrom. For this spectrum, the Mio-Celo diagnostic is 5787.21 Angstrom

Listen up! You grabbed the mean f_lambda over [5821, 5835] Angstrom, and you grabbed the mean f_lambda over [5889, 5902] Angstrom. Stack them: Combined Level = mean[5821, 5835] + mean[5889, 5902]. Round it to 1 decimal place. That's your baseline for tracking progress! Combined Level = 24.8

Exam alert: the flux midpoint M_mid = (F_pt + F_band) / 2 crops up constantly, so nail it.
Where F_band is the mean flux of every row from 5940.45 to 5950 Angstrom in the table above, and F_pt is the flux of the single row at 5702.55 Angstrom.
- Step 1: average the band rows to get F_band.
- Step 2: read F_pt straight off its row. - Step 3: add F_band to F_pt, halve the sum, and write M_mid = 12.9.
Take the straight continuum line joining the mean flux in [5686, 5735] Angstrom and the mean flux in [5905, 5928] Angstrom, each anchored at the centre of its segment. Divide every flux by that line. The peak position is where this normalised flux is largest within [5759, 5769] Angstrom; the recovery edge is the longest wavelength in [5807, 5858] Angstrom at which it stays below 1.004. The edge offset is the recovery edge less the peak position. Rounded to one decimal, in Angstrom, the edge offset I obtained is 88.3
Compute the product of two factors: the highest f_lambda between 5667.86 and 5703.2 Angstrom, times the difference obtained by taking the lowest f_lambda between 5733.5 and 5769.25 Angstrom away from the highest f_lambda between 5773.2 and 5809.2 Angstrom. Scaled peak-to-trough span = 43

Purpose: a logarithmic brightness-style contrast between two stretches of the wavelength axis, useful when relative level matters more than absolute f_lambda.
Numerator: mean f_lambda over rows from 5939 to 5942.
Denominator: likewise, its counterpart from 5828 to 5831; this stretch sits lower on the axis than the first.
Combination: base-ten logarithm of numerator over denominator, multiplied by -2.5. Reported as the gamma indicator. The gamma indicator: 0.05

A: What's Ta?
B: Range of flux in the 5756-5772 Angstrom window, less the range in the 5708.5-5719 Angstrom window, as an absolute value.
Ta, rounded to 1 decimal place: 1.0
